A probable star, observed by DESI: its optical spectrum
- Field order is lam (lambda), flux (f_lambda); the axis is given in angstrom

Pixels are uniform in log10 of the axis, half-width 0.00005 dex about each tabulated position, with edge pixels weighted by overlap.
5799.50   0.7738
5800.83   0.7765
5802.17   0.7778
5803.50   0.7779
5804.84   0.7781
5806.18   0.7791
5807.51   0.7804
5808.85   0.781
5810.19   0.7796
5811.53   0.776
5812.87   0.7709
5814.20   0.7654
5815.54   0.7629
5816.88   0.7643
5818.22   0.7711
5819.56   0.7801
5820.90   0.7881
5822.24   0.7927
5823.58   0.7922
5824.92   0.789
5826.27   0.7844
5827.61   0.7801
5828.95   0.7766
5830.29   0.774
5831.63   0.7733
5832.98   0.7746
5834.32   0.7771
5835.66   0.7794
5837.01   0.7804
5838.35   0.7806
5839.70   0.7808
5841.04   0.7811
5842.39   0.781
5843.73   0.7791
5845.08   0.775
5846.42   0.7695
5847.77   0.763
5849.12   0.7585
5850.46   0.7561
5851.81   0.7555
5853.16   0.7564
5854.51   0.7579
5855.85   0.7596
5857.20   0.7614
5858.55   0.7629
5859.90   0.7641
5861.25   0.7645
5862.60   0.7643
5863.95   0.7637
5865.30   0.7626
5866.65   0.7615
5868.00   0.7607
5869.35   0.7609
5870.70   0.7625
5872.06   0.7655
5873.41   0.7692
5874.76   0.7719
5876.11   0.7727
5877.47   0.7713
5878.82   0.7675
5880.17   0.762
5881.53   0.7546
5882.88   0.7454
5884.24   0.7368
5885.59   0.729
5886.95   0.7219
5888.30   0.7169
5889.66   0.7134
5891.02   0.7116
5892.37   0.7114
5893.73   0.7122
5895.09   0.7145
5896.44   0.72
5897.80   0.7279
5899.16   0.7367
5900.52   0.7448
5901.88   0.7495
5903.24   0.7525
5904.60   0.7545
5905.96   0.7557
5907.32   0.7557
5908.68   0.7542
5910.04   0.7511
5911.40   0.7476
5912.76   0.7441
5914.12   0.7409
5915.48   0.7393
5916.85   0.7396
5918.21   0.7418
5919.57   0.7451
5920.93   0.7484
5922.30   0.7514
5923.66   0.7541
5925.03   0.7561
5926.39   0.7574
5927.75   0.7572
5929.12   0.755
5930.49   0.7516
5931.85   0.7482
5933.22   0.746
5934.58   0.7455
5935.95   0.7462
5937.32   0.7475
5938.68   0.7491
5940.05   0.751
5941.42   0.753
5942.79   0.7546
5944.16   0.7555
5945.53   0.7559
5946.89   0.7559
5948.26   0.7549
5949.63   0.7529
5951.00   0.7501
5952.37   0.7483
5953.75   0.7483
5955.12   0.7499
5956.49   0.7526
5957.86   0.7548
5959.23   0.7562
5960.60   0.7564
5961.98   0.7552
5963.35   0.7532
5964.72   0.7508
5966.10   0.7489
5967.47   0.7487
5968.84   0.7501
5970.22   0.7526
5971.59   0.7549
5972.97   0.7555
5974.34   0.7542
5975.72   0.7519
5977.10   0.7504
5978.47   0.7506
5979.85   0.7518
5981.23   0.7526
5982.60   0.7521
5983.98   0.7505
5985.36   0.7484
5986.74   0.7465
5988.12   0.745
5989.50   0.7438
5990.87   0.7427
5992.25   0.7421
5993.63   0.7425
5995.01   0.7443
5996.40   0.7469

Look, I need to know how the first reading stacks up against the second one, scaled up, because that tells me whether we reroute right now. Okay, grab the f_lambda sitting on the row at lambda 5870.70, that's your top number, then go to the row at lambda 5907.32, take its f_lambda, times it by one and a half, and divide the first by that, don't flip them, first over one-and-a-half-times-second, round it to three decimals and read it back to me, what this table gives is 0.673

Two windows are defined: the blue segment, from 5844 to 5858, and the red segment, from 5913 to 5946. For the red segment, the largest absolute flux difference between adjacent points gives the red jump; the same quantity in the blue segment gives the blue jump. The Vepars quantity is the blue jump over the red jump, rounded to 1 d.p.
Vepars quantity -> 1.9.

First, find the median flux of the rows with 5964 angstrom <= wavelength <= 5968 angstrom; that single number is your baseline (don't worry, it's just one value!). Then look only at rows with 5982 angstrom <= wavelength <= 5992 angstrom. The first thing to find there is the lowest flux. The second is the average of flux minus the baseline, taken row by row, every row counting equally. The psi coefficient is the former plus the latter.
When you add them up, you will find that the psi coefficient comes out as 0.741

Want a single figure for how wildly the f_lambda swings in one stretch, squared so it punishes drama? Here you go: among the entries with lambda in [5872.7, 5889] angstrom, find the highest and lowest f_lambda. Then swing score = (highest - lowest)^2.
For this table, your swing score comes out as 0.0031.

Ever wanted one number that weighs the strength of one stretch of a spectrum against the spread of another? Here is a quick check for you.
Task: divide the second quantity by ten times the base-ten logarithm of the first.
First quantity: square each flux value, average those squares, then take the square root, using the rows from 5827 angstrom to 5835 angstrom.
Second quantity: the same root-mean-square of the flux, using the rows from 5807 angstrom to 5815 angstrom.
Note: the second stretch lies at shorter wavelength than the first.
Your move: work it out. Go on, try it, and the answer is -0.704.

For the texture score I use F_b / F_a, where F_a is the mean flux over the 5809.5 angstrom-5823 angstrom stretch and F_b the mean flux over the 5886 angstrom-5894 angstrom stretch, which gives 0.92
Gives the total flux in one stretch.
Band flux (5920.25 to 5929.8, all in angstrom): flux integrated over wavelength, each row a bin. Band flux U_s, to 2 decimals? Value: 7.20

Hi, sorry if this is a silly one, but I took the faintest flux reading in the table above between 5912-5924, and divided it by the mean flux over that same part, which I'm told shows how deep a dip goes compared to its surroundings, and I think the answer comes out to 0.992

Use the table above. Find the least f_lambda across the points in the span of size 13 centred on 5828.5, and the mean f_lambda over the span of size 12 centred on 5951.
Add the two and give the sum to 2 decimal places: 1.53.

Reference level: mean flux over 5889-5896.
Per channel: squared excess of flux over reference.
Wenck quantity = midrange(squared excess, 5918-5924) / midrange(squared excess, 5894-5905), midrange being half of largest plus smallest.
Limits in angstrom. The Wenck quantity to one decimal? 1.5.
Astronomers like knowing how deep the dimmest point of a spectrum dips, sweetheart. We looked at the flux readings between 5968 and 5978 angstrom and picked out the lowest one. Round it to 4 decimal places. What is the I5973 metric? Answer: 0.7501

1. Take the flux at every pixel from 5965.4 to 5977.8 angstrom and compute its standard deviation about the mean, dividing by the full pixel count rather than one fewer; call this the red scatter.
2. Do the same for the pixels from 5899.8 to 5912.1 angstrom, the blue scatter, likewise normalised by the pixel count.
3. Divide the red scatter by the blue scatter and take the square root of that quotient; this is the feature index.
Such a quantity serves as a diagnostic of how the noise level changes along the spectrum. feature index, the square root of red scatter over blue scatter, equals 0.82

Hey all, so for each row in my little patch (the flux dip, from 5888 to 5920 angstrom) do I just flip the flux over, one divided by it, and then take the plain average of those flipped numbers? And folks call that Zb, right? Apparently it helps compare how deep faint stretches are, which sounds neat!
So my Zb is 1.36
